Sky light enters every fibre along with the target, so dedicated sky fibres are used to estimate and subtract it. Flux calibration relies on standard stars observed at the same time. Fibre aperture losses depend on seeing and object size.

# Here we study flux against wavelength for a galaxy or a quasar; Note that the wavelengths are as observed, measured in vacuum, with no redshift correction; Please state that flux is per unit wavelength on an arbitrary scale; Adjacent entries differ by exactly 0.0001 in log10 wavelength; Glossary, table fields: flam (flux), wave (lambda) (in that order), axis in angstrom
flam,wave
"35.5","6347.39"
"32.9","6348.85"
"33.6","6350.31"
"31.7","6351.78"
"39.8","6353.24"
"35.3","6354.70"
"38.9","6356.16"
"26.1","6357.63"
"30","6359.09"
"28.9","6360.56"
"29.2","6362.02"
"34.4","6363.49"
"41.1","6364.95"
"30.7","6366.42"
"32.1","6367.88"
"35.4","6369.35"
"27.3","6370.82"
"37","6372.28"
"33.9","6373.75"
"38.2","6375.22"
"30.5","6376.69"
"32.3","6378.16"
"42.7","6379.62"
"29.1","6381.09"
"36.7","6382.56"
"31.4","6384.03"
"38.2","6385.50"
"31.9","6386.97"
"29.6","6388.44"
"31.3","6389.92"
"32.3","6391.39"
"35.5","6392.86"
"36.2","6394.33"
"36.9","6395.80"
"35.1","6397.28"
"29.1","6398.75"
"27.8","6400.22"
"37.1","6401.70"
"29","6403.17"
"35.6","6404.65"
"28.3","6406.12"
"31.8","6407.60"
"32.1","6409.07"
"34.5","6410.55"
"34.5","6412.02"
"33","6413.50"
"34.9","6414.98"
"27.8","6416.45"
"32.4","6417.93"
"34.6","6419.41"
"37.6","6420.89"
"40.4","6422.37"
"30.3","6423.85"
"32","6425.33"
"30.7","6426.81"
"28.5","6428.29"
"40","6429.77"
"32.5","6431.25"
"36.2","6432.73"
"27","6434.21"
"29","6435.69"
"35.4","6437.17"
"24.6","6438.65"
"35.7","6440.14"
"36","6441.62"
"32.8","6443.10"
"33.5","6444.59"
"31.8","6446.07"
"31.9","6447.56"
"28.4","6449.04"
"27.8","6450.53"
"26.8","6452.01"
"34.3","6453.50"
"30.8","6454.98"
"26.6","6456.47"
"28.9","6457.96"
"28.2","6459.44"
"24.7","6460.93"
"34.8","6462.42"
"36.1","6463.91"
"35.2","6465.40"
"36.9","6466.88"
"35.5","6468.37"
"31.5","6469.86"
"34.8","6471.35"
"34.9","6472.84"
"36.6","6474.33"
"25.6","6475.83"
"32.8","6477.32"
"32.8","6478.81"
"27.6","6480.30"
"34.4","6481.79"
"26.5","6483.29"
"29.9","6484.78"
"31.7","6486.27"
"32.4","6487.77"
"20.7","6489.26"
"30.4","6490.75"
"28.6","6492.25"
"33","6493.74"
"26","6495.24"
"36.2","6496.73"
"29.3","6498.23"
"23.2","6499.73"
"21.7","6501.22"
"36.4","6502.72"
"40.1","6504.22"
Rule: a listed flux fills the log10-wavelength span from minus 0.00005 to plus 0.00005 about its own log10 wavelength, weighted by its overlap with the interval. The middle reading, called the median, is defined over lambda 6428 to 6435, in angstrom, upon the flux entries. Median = 32.5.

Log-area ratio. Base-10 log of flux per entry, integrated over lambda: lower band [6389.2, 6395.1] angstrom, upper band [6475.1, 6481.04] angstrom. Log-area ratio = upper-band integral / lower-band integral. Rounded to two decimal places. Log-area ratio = 0.97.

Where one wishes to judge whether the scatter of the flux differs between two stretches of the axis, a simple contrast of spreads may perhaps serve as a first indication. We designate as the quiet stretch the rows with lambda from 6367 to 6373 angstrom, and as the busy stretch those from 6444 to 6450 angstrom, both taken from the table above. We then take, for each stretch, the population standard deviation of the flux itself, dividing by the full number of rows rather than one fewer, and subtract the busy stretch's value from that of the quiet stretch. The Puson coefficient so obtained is 1.9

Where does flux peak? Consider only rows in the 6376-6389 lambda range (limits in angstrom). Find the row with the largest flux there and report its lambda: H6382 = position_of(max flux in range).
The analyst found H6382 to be 6379.62 angstrom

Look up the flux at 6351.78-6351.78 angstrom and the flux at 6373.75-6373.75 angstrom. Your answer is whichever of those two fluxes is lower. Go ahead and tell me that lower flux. 32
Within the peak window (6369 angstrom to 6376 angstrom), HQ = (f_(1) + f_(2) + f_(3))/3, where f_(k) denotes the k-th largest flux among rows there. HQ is 36.9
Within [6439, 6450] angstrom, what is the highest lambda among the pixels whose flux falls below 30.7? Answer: 6449.04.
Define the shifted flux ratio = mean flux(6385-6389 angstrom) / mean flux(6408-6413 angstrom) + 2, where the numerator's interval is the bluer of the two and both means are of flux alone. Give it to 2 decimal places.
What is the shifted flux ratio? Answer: 2.99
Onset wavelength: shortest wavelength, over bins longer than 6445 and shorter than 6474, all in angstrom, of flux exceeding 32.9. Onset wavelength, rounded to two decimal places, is 6453.50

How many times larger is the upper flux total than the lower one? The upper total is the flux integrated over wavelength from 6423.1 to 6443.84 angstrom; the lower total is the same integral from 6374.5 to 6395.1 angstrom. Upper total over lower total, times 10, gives 9.5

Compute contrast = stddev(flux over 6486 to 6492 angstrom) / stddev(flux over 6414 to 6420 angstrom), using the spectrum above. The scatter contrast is 1.7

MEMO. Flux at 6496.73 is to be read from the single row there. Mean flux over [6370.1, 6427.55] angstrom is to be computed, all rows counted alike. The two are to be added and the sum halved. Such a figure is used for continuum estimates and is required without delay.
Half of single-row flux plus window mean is 34.8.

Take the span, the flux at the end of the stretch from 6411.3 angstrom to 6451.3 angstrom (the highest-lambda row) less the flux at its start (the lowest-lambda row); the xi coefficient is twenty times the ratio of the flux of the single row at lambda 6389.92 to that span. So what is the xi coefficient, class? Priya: -93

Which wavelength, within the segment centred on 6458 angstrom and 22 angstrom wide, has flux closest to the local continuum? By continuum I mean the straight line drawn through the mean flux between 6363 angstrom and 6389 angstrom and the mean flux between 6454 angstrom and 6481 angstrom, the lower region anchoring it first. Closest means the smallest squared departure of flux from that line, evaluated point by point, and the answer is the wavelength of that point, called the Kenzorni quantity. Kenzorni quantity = 6447.56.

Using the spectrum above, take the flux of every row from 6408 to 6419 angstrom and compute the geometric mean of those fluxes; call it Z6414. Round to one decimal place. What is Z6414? 32.7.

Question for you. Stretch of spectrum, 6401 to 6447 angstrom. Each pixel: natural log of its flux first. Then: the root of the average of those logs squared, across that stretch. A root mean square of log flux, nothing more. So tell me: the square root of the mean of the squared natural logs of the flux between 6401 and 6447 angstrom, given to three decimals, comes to 3.489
